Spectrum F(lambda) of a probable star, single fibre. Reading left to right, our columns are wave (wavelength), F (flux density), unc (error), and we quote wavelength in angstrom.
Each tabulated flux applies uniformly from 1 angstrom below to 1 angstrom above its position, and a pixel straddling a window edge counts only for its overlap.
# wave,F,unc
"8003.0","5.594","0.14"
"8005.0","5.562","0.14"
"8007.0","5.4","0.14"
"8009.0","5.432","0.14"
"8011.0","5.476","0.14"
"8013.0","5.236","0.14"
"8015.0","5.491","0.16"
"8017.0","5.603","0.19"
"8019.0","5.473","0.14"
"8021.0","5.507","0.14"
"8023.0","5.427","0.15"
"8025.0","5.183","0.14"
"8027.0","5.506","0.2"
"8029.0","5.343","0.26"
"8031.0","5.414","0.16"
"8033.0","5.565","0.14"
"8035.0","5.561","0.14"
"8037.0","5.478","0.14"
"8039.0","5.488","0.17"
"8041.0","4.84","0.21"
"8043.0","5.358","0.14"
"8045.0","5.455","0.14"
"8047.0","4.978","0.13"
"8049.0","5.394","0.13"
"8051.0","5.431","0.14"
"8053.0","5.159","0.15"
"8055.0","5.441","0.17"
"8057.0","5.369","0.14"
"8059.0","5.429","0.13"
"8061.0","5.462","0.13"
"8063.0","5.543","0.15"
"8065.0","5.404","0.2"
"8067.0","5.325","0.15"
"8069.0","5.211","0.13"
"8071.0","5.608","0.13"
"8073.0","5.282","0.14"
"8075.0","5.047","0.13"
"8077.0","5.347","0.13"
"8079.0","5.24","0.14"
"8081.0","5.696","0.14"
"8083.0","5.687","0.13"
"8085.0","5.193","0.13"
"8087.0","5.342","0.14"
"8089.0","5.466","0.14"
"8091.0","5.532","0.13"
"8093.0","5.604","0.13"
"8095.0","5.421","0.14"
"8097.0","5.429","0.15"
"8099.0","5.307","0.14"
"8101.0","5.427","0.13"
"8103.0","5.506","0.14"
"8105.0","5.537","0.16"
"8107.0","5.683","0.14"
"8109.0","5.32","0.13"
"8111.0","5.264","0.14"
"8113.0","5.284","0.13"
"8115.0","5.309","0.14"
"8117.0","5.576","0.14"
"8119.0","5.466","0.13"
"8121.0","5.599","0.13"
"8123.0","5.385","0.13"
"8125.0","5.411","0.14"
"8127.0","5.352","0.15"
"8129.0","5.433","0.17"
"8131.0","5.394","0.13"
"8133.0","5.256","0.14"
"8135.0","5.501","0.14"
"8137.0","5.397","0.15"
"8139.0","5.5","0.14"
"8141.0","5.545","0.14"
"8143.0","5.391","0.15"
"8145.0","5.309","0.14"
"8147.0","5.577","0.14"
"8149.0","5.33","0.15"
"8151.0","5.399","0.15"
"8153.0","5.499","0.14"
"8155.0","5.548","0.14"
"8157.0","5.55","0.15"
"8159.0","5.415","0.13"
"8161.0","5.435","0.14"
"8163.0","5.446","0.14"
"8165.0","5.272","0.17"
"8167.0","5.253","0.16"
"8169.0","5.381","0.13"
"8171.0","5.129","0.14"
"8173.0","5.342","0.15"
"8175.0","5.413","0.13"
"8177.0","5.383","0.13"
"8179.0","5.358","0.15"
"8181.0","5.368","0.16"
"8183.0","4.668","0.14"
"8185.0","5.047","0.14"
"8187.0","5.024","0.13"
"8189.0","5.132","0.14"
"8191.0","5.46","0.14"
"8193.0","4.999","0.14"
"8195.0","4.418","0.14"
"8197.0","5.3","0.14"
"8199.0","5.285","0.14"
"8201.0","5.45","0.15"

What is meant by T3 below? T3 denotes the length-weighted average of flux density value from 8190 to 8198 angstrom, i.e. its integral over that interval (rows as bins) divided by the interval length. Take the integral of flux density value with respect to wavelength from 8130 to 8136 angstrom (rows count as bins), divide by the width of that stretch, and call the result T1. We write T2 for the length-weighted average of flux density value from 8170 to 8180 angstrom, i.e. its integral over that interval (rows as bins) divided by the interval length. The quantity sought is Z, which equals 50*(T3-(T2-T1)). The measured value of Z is 255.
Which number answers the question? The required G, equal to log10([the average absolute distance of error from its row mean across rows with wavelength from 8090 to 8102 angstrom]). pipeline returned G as -2.18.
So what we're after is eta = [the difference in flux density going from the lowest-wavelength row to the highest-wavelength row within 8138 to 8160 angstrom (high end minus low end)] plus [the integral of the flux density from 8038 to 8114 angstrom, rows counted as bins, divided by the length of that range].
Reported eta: 5.30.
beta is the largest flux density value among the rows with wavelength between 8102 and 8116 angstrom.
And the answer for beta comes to 5.683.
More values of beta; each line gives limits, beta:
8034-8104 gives 5.696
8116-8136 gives 5.599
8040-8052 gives 5.455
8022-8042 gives 5.565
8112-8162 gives 5.599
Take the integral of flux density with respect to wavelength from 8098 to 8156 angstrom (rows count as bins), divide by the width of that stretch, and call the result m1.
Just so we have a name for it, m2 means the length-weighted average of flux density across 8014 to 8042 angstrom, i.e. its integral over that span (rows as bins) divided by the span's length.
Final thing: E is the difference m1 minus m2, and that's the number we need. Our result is 0.01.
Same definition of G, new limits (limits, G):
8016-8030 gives -1.44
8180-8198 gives -2.38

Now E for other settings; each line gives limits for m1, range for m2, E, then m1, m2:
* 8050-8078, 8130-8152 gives -0.06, 5.36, 5.42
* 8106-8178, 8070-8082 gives 0.04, 5.41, 5.37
